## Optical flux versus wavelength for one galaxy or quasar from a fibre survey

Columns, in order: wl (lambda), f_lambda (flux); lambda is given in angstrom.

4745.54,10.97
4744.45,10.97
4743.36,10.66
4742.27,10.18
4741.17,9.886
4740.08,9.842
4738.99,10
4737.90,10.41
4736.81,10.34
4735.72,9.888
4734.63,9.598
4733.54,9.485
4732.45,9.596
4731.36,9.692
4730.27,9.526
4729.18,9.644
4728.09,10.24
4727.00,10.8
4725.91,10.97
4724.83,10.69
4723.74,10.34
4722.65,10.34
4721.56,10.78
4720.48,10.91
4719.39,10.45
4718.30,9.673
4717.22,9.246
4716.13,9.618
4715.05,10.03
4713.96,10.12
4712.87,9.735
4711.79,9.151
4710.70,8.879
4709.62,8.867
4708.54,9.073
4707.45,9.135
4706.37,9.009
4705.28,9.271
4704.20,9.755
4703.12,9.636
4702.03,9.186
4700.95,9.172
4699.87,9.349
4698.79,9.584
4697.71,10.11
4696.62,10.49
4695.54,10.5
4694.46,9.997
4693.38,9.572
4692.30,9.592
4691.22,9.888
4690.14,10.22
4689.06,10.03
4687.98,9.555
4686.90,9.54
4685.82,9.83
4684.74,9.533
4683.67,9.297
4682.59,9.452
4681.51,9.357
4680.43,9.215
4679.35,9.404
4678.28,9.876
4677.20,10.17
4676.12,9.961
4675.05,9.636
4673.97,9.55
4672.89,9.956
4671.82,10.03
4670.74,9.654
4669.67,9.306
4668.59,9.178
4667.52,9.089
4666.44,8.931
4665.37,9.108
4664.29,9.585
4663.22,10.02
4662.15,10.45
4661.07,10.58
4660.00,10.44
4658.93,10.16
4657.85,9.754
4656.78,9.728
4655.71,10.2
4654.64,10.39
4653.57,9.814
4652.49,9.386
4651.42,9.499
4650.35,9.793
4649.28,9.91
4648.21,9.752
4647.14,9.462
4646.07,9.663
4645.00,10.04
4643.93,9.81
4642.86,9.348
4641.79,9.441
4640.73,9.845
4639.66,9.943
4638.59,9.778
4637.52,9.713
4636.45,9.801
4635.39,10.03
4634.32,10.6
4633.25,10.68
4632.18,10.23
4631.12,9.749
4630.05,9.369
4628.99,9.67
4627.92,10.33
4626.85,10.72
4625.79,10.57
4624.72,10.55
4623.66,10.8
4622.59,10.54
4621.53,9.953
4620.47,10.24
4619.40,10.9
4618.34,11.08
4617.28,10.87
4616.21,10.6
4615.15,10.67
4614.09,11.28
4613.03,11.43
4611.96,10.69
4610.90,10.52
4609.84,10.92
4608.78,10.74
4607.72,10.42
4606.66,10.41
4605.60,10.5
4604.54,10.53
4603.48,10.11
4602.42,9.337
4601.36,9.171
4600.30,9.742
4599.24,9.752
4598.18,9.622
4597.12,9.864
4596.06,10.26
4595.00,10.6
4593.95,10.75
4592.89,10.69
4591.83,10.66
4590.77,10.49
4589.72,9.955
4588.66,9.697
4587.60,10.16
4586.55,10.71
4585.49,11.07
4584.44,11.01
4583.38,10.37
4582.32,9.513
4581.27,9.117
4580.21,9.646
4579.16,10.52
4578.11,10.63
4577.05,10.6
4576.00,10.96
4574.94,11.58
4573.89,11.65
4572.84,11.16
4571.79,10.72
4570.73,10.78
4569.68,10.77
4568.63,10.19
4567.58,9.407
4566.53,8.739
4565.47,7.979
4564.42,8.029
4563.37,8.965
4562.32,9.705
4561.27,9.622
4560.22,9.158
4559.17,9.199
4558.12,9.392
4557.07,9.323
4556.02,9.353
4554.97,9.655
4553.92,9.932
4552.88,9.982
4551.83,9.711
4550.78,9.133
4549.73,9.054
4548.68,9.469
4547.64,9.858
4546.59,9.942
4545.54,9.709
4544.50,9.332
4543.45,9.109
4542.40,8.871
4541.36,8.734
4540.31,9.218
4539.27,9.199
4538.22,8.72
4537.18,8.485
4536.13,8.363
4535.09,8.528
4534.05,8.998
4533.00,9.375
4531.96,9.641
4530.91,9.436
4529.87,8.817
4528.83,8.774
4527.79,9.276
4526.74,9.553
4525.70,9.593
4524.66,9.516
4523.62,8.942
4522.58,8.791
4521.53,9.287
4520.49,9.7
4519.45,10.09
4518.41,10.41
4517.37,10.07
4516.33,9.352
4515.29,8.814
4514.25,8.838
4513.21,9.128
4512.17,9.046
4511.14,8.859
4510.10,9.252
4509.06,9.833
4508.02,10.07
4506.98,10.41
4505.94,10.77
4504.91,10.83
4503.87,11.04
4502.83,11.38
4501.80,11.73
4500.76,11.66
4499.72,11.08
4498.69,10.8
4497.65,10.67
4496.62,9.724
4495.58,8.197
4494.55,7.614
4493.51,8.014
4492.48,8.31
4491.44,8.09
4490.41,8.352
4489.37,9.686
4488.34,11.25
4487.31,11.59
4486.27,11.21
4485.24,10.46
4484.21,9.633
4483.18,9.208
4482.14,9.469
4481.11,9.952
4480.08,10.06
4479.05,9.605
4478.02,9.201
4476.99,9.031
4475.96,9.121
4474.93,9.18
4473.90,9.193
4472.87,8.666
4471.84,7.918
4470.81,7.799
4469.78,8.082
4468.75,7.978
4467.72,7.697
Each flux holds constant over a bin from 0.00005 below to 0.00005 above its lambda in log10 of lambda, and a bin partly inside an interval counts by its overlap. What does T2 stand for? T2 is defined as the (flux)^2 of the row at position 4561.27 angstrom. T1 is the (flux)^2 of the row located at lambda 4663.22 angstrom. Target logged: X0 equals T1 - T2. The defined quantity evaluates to 8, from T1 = 100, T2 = 93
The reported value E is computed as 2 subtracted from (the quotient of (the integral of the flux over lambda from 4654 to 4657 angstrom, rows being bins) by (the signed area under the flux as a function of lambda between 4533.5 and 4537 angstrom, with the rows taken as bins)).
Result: -0.99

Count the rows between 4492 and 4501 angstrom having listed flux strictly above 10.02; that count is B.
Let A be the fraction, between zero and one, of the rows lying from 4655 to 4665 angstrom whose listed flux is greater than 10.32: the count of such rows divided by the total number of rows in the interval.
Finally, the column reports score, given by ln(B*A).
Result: 0.3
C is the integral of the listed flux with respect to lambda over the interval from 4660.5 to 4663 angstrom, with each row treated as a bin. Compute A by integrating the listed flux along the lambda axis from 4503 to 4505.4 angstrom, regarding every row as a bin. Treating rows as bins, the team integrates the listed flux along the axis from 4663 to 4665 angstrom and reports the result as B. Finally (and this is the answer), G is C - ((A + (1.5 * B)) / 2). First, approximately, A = 26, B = 19.4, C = 26.1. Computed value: -2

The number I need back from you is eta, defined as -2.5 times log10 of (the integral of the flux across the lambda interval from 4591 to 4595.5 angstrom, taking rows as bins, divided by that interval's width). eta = -2.57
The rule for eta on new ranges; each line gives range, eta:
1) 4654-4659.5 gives -2.51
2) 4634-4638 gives -2.50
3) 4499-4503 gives -2.65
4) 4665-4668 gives -2.39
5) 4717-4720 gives -2.49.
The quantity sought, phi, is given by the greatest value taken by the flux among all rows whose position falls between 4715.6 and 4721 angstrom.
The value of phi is 10.91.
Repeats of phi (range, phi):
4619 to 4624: 10.9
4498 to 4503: 11.73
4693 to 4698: 10.5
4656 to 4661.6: 10.58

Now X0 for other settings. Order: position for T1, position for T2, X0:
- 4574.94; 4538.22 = 58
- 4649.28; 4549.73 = 16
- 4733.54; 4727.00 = -27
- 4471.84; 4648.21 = -32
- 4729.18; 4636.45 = -3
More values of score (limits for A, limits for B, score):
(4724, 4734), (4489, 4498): -1.1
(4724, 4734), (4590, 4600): 0.7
